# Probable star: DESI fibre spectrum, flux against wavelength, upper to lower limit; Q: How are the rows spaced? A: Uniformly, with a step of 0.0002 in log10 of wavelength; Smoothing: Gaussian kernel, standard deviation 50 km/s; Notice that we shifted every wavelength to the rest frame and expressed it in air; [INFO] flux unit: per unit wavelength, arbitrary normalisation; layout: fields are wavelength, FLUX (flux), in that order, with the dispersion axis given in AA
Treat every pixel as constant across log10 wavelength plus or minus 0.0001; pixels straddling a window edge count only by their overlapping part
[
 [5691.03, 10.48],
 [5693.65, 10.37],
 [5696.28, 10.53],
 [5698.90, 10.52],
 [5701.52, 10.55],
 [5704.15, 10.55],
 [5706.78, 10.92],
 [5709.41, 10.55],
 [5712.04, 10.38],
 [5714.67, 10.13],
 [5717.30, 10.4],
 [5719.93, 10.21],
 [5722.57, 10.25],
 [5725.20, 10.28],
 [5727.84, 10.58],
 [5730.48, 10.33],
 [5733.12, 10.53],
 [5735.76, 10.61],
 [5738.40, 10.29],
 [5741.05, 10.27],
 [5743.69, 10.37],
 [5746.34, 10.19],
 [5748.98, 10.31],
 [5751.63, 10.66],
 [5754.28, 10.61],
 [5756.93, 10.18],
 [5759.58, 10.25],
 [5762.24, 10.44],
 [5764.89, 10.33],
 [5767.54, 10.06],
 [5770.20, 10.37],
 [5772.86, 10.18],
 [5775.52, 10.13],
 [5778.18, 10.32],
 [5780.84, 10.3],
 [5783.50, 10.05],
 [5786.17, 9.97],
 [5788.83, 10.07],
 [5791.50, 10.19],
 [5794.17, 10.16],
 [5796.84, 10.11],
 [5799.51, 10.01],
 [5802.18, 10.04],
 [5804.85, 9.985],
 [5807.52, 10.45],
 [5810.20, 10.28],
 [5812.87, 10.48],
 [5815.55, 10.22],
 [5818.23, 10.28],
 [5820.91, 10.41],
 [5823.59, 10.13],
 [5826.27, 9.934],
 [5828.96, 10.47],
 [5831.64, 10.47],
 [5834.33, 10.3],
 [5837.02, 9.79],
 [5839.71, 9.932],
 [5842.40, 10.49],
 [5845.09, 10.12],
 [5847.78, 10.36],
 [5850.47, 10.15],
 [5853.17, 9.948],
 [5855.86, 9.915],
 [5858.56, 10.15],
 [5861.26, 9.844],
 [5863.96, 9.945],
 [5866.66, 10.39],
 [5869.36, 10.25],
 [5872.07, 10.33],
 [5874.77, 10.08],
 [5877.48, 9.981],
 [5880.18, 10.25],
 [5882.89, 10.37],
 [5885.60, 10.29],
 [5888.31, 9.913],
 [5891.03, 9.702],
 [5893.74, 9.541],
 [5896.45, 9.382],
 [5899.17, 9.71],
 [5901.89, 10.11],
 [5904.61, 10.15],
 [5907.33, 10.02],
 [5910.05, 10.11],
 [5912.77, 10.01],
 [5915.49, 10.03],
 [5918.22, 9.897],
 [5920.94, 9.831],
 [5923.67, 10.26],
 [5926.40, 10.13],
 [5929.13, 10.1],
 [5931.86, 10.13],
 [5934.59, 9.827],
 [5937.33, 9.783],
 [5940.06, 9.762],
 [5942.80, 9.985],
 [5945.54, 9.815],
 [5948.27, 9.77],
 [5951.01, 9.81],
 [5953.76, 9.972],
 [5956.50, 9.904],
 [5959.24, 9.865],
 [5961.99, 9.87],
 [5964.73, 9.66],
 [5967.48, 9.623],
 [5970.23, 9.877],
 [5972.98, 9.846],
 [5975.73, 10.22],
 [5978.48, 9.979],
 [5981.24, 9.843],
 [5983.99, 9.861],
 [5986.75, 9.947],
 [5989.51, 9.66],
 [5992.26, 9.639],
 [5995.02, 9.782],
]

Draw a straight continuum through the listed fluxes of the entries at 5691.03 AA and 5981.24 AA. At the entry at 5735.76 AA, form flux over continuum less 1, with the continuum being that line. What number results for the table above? 0.022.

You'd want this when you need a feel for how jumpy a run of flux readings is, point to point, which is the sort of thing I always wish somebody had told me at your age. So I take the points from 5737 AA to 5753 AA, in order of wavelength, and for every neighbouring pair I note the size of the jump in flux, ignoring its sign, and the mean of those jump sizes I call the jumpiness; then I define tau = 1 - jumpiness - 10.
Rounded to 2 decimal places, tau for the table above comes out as -9.15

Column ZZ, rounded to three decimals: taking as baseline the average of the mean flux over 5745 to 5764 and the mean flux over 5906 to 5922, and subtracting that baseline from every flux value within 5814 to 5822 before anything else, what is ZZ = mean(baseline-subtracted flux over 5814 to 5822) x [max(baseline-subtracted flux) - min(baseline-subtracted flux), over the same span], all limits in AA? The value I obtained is 0.023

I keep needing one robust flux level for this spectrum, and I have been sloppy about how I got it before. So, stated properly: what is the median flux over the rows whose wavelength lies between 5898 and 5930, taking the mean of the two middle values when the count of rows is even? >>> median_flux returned 10.1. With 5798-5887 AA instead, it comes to 10.2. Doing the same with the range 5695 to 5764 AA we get 10.4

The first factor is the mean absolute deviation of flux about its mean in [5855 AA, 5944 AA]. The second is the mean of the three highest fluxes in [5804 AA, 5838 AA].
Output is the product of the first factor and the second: 1.94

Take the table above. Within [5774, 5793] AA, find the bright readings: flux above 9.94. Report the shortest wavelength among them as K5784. 5775.52 AA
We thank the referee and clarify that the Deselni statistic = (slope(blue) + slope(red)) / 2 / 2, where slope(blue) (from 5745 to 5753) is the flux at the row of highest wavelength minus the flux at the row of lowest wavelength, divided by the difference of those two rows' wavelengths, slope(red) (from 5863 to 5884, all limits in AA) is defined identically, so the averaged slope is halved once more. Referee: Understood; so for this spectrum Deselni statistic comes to 0.028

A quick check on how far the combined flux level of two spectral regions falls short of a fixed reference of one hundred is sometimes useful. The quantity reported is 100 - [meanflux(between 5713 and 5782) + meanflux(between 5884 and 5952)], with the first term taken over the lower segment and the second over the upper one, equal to 79.7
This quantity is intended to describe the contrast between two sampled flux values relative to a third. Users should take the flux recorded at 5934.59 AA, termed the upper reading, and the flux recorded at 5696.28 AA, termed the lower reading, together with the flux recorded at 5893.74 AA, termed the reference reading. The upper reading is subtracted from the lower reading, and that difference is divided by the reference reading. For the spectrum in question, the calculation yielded 0.074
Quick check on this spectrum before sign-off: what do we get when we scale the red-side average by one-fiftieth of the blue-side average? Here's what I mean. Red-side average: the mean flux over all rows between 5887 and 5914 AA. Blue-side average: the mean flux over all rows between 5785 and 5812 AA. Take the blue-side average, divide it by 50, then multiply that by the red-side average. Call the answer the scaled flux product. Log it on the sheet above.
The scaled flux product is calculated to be 2.00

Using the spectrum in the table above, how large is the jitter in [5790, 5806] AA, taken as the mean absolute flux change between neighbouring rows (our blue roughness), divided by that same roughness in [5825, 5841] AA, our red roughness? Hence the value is 0.20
